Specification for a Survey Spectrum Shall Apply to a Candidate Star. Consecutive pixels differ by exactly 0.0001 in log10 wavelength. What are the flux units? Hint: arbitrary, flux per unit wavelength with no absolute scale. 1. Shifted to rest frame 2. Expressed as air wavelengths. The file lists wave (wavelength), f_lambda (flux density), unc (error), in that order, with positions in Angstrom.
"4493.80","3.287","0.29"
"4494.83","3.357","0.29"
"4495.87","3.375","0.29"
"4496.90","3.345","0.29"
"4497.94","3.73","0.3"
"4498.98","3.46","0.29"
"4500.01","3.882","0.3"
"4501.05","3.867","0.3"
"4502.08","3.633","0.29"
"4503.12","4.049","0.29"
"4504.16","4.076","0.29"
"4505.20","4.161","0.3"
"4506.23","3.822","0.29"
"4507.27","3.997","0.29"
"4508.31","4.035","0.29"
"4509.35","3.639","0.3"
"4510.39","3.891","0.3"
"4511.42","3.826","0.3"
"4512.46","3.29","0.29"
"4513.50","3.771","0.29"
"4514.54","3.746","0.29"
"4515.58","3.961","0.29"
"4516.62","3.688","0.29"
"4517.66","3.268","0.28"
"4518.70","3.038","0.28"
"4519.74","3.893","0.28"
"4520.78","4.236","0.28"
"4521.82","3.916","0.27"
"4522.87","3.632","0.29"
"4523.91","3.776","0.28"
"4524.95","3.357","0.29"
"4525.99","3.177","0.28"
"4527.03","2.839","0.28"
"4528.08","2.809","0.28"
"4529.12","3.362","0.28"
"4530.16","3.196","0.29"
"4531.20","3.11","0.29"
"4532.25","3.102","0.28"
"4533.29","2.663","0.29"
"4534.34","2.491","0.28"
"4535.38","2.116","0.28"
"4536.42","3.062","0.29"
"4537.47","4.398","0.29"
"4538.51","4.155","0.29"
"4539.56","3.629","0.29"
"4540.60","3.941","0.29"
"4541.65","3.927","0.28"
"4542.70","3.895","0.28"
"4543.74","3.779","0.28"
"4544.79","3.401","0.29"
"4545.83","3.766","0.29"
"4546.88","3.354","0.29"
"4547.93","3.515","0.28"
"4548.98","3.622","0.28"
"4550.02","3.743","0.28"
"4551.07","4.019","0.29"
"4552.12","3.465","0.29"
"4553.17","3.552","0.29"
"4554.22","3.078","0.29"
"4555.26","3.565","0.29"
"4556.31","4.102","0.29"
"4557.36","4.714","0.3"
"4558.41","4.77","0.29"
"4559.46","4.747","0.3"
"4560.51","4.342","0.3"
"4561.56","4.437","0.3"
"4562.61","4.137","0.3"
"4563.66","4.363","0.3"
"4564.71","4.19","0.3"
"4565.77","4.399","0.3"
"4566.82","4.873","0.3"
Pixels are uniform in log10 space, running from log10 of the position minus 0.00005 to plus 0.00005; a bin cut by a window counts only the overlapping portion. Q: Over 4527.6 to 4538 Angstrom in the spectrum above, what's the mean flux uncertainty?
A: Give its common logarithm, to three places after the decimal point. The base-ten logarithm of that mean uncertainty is -0.545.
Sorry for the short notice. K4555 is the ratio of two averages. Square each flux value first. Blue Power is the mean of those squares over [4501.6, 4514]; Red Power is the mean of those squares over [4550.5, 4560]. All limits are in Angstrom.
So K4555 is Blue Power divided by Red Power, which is 0.91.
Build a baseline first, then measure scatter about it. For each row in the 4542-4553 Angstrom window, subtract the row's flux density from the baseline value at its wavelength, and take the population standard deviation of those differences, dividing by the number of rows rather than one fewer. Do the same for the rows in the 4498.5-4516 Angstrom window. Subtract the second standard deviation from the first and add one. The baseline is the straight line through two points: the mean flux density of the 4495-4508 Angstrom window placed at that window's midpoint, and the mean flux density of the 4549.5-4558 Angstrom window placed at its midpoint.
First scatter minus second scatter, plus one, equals 0.99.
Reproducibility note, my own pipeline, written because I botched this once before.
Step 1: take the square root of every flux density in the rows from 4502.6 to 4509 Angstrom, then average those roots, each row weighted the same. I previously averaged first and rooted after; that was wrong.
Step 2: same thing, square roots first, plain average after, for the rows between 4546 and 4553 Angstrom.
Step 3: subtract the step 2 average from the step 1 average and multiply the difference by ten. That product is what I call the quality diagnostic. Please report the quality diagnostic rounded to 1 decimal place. 1.0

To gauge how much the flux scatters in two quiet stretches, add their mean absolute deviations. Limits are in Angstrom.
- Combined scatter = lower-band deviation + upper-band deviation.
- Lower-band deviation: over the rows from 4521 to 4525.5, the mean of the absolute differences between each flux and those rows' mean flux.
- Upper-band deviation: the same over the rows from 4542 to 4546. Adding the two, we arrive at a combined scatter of 0.33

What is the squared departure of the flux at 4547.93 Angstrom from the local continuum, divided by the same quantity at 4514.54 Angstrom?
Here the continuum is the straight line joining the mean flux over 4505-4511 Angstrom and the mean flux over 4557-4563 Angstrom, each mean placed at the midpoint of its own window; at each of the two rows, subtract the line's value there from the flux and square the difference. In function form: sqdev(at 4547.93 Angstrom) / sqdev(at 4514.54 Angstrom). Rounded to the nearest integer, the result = 12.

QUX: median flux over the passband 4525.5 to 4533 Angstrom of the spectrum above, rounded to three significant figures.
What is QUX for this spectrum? 3.11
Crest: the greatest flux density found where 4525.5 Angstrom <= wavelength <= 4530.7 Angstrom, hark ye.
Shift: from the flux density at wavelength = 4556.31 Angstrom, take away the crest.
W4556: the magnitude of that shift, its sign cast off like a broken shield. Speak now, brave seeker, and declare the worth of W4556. 0.74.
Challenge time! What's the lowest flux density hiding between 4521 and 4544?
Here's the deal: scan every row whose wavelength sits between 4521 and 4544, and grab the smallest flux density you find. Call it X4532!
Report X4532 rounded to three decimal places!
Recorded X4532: 2.116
